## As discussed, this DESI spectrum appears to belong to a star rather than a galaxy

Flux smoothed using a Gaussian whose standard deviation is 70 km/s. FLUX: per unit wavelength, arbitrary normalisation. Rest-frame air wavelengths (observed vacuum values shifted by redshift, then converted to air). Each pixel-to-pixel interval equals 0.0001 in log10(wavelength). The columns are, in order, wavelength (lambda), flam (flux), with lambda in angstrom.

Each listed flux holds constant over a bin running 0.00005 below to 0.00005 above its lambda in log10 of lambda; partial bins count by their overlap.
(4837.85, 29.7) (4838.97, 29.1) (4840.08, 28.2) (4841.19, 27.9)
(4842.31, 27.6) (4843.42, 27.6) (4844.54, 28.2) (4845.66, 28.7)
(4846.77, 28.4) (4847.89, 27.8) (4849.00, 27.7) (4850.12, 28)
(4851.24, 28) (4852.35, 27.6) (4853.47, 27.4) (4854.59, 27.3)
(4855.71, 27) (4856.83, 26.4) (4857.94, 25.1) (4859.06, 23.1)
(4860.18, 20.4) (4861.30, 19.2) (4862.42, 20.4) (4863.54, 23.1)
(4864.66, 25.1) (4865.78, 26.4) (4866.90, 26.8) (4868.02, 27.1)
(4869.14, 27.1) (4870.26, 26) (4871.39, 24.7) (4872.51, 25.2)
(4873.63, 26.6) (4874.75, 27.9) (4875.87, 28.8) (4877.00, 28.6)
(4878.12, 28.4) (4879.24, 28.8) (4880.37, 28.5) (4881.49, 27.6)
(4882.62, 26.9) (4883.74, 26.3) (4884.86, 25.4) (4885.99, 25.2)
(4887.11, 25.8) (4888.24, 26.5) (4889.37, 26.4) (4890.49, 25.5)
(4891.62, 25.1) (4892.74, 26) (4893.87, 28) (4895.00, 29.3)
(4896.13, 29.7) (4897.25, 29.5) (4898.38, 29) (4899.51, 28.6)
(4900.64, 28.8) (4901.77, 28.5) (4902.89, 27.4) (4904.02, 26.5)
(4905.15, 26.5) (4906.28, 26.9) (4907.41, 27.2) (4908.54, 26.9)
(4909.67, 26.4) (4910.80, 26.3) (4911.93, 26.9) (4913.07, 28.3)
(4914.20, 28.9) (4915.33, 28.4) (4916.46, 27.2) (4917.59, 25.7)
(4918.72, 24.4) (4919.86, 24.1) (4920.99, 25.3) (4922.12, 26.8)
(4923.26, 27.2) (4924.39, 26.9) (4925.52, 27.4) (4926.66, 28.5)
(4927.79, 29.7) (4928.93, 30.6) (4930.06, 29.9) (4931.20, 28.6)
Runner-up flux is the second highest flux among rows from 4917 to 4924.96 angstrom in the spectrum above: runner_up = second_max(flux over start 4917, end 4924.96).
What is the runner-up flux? 26.9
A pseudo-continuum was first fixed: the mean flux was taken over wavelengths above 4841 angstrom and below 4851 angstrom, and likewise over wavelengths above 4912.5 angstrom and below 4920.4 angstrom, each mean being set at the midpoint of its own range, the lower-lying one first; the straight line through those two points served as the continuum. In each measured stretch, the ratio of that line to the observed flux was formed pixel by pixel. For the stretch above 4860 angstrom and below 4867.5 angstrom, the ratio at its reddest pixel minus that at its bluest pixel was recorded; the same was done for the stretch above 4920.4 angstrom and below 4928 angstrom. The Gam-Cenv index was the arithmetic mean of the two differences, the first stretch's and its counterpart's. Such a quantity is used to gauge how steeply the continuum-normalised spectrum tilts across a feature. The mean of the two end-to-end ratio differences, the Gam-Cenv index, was -0.24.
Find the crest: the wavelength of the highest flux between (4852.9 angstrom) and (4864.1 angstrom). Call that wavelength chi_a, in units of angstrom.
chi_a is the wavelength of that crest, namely 4853.47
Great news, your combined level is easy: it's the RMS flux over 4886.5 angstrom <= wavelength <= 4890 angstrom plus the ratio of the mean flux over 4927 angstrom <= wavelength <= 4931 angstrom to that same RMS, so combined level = 27.4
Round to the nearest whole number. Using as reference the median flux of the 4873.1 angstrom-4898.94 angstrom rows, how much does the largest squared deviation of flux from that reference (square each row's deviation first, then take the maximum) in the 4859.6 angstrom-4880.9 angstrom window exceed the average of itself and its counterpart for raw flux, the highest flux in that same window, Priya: 21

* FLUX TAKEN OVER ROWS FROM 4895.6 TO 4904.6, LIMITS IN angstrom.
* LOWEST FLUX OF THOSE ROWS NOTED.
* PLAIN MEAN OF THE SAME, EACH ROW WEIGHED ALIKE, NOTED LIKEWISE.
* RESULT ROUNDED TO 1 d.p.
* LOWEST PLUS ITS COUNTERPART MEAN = 55.0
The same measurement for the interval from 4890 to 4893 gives 50.6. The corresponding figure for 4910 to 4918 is 53.1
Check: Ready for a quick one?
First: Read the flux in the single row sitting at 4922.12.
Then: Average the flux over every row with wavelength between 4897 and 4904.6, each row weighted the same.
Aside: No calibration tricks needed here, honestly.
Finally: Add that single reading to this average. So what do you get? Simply 55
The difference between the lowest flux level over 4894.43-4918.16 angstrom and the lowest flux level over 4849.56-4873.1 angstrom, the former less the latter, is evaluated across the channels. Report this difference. 6.5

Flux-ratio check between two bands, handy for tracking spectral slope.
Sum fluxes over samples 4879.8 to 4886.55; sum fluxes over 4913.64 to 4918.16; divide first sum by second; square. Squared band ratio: 2.1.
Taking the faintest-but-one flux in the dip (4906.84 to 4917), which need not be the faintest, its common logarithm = 1.42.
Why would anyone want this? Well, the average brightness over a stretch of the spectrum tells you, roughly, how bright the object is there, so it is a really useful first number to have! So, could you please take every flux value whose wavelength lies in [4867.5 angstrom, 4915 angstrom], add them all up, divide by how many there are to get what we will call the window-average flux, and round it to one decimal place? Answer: 27.2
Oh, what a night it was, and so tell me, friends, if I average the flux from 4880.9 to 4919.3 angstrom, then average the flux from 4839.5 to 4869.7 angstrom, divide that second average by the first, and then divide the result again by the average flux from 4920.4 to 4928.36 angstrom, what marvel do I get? 0.035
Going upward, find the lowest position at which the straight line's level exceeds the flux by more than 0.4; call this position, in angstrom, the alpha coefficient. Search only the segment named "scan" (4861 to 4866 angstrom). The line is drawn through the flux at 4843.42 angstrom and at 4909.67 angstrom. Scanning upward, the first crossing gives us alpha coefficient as 4861.30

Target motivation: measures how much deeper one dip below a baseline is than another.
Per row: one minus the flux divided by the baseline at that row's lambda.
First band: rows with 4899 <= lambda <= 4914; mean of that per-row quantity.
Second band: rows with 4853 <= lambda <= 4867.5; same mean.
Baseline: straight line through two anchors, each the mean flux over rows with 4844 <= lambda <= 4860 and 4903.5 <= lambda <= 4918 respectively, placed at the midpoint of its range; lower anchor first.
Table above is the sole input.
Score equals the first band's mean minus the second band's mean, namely -0.11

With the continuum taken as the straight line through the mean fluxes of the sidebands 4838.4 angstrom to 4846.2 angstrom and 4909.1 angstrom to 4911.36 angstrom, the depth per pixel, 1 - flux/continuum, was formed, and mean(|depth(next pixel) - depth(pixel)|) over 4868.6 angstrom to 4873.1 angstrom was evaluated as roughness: 0.035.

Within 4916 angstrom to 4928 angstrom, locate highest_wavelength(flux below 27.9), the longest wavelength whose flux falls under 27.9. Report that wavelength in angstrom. 4925.52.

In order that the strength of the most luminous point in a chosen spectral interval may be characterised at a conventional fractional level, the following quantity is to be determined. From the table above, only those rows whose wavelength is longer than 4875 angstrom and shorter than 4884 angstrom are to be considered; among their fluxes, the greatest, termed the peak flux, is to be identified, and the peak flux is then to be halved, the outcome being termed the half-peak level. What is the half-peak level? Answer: 14.4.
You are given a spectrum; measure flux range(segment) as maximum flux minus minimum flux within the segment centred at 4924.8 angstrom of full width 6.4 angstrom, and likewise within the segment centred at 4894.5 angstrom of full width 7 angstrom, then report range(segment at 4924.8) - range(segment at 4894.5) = -1.7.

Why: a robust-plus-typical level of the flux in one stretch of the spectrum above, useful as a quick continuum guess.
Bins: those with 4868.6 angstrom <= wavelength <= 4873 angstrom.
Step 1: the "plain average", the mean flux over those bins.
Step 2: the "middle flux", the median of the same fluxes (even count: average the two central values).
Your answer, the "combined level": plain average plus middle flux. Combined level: 51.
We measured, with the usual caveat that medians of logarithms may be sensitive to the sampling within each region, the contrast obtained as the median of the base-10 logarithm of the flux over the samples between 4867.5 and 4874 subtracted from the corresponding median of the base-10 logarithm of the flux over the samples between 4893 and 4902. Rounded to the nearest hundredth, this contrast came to 0.04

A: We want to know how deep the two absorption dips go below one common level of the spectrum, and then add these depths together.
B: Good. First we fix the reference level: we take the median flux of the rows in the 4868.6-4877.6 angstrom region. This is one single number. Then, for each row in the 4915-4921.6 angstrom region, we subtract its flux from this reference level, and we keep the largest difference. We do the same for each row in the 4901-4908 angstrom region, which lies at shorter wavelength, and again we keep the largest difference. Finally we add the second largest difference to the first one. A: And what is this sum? 3.1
